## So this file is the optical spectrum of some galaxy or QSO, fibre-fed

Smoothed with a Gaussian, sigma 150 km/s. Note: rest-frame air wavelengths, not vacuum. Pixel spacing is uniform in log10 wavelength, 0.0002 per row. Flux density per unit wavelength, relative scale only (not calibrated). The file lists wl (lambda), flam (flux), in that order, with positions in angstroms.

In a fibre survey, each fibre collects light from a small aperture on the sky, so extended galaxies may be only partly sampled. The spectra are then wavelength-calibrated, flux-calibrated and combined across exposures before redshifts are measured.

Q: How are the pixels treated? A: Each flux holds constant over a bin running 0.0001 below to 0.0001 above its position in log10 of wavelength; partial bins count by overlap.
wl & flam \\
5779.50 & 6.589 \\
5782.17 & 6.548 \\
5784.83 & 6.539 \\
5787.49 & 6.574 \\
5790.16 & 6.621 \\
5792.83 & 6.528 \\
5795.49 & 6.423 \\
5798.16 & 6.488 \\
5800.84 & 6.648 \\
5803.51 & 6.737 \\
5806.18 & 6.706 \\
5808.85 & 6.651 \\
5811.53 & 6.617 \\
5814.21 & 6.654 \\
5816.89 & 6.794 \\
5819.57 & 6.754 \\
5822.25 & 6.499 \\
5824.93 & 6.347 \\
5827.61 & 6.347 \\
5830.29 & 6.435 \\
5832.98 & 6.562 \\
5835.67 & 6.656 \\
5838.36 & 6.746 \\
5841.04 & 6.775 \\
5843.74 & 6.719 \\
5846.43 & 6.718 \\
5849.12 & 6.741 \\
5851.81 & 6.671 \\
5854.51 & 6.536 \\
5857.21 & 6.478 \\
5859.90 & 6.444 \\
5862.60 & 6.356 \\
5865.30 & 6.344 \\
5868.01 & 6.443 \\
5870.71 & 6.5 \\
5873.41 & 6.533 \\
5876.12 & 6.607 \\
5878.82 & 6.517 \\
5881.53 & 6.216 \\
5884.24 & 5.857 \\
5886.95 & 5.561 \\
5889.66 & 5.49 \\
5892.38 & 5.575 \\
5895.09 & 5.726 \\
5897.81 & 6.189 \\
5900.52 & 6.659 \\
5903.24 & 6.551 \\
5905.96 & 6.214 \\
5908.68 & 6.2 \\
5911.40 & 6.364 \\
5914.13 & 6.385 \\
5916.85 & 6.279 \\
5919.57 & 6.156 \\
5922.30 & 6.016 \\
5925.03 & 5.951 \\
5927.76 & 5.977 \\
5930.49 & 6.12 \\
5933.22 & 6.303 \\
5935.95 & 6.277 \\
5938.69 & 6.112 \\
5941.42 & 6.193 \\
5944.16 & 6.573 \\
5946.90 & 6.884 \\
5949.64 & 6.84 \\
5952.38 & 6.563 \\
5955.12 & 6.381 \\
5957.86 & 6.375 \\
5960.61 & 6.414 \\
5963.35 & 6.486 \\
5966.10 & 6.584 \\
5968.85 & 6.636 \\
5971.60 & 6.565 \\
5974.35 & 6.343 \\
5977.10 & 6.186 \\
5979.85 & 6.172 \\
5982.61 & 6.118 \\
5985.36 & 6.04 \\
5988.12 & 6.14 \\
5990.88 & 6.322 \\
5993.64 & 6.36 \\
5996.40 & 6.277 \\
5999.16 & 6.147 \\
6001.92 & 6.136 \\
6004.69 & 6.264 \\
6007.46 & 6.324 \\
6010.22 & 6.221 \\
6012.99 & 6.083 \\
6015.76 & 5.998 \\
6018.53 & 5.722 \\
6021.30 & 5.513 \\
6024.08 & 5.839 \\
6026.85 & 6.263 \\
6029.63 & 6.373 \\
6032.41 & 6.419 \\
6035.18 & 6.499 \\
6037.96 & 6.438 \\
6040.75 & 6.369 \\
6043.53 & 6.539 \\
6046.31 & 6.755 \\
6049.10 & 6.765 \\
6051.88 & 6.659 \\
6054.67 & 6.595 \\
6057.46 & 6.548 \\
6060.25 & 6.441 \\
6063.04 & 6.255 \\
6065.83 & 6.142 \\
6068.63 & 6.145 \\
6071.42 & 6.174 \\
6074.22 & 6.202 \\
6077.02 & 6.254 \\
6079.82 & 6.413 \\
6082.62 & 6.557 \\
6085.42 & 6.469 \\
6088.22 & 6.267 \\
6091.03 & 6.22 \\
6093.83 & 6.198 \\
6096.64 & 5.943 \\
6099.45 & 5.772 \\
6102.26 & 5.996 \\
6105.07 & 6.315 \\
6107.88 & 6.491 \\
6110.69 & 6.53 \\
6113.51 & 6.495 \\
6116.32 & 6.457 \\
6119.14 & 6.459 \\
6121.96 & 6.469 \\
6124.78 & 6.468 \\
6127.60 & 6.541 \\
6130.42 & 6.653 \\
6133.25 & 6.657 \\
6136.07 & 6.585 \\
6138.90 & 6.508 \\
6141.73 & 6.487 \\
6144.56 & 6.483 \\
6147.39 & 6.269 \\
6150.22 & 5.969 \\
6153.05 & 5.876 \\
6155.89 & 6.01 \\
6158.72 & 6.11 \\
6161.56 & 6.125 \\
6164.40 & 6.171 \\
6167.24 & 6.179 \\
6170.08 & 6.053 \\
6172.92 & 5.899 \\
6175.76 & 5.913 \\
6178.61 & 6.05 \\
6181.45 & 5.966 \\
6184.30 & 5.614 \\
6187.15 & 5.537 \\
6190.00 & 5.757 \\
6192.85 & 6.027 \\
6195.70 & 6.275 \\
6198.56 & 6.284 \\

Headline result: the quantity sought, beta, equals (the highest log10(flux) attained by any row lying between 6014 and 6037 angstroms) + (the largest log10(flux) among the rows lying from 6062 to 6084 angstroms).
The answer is 1.63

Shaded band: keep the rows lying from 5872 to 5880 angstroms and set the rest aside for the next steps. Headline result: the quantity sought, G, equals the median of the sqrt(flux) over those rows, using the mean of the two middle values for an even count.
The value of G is 2.56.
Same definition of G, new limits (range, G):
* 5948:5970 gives 2.55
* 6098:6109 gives 2.48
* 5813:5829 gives 2.56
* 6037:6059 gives 2.56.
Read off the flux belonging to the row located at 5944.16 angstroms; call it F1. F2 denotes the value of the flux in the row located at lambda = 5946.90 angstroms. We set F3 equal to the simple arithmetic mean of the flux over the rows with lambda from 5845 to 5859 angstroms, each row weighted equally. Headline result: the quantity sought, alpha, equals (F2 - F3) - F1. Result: -6.3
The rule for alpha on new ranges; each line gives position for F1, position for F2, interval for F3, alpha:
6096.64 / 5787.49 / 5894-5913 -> -5.6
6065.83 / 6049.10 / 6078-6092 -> -5.8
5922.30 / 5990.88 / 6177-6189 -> -5.5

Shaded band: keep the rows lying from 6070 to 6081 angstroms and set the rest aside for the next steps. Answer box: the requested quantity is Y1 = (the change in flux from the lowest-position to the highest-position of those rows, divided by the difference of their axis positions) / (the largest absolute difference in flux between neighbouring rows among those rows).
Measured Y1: 0.18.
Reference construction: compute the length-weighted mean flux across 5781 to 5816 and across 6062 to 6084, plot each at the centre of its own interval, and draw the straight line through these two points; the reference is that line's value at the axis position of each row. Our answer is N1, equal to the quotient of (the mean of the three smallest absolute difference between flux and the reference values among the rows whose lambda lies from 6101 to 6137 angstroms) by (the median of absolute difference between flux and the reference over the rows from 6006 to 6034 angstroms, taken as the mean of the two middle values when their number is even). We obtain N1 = 1.00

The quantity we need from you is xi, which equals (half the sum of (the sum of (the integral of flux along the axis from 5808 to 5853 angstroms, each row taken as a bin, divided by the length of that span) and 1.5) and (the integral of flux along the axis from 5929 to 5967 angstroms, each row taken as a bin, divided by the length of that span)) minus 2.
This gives 5.28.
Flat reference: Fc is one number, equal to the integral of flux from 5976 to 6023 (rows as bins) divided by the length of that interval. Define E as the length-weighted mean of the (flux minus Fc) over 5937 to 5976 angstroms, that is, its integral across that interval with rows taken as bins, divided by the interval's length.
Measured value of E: 0.4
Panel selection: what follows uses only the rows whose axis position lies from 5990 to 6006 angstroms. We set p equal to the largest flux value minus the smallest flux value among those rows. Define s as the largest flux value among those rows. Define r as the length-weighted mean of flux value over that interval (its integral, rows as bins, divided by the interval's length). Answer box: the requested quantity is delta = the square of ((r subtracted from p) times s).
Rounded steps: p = 0.22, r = 6.2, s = 6.36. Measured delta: 1468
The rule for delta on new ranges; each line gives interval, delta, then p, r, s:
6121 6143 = 1791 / 0.19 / 6.5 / 6.657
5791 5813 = 1793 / 0.31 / 6.6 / 6.737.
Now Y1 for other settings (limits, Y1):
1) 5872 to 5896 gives -0.10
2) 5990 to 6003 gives -0.13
